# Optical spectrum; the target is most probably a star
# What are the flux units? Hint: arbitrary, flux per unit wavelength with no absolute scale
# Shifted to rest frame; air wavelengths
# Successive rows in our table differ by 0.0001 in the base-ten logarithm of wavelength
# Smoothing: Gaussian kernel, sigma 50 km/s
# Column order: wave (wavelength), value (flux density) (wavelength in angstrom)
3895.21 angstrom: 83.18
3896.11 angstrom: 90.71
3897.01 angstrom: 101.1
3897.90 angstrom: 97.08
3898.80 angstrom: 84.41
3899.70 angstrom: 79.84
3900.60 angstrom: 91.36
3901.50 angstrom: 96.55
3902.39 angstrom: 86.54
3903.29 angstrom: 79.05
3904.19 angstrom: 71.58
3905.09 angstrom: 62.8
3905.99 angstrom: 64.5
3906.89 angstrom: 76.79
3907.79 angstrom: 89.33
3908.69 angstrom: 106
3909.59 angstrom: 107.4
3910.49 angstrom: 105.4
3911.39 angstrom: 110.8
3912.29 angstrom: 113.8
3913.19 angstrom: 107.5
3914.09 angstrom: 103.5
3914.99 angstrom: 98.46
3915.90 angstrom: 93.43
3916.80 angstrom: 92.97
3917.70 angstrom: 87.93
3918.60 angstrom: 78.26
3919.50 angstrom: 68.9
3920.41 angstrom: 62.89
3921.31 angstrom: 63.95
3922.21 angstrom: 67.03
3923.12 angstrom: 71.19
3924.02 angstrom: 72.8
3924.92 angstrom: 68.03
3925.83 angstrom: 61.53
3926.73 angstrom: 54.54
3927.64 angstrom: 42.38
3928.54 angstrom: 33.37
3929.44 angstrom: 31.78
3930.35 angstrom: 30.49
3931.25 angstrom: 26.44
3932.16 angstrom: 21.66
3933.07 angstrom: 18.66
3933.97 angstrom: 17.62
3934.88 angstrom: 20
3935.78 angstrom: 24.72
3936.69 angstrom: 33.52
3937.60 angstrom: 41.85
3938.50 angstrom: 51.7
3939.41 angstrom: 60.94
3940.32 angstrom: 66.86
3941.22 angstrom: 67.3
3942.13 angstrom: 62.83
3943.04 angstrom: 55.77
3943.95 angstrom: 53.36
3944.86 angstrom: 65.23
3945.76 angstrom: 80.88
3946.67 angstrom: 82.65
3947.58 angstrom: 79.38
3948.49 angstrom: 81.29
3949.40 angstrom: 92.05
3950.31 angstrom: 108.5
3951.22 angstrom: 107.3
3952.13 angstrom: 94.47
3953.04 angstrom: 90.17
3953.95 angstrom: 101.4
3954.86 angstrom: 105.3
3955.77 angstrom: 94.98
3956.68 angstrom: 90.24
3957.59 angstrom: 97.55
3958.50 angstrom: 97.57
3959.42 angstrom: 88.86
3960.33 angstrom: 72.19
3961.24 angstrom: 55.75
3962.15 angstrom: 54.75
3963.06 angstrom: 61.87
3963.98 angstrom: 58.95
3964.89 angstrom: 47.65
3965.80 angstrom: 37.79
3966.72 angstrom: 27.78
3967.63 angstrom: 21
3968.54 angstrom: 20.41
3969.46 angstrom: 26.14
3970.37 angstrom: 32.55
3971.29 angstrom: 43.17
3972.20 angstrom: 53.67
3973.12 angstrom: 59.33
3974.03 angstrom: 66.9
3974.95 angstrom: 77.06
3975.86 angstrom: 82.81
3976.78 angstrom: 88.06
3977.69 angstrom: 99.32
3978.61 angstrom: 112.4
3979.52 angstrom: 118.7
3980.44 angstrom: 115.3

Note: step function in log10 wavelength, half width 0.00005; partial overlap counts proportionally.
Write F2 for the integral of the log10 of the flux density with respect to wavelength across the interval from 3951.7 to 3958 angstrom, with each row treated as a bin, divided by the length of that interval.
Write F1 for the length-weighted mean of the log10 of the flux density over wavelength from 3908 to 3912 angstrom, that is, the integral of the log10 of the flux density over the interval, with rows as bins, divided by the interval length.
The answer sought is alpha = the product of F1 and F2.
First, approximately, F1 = 2.03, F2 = 1.98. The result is 4.0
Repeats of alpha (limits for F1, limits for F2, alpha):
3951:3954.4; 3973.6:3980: 3.9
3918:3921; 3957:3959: 3.7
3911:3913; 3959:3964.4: 3.7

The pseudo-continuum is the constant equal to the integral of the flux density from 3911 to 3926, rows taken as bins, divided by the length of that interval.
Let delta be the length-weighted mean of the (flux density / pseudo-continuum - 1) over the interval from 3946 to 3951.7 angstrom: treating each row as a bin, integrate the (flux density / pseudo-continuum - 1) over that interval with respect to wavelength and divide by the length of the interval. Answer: 0.09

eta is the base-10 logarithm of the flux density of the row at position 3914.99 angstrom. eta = 2.0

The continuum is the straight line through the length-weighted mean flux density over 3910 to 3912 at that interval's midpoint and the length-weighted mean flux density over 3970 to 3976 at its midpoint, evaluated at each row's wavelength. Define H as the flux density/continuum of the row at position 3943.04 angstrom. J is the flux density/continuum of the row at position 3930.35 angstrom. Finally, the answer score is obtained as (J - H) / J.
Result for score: -1.1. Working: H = 0.67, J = 0.33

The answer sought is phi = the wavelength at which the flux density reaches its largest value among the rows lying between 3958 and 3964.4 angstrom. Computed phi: 3958.50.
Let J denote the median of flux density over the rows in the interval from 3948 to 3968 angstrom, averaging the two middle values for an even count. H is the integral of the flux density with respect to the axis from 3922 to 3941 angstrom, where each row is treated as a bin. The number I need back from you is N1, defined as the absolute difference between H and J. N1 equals 740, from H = 830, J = 90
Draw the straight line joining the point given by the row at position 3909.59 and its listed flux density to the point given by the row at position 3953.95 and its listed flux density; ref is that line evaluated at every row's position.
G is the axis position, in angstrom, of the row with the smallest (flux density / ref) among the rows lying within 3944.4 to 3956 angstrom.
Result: 3944.86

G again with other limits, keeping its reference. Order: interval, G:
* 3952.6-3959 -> 3953.04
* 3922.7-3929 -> 3928.54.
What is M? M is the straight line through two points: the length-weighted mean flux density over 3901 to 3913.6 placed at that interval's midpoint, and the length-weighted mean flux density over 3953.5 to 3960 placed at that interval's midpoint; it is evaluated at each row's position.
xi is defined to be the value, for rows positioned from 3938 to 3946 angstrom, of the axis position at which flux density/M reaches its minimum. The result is 3938.50 angstrom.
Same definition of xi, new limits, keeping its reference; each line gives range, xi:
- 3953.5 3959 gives 3956.68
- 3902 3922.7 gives 3920.41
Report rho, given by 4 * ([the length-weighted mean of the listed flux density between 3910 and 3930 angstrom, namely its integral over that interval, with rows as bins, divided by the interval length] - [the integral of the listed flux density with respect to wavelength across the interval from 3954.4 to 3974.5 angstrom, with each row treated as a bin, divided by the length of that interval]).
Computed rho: 68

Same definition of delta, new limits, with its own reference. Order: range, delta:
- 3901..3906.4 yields -0.08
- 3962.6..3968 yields -0.49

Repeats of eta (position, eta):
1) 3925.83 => 1.8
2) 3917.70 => 1.9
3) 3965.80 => 1.6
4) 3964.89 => 1.7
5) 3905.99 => 1.8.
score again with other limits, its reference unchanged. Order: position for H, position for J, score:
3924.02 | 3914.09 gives 0.2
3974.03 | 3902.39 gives -0.5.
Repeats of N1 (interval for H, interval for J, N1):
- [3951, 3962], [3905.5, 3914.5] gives 884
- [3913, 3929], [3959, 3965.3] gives 1113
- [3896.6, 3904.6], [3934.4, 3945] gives 646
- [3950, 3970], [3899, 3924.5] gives 1322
